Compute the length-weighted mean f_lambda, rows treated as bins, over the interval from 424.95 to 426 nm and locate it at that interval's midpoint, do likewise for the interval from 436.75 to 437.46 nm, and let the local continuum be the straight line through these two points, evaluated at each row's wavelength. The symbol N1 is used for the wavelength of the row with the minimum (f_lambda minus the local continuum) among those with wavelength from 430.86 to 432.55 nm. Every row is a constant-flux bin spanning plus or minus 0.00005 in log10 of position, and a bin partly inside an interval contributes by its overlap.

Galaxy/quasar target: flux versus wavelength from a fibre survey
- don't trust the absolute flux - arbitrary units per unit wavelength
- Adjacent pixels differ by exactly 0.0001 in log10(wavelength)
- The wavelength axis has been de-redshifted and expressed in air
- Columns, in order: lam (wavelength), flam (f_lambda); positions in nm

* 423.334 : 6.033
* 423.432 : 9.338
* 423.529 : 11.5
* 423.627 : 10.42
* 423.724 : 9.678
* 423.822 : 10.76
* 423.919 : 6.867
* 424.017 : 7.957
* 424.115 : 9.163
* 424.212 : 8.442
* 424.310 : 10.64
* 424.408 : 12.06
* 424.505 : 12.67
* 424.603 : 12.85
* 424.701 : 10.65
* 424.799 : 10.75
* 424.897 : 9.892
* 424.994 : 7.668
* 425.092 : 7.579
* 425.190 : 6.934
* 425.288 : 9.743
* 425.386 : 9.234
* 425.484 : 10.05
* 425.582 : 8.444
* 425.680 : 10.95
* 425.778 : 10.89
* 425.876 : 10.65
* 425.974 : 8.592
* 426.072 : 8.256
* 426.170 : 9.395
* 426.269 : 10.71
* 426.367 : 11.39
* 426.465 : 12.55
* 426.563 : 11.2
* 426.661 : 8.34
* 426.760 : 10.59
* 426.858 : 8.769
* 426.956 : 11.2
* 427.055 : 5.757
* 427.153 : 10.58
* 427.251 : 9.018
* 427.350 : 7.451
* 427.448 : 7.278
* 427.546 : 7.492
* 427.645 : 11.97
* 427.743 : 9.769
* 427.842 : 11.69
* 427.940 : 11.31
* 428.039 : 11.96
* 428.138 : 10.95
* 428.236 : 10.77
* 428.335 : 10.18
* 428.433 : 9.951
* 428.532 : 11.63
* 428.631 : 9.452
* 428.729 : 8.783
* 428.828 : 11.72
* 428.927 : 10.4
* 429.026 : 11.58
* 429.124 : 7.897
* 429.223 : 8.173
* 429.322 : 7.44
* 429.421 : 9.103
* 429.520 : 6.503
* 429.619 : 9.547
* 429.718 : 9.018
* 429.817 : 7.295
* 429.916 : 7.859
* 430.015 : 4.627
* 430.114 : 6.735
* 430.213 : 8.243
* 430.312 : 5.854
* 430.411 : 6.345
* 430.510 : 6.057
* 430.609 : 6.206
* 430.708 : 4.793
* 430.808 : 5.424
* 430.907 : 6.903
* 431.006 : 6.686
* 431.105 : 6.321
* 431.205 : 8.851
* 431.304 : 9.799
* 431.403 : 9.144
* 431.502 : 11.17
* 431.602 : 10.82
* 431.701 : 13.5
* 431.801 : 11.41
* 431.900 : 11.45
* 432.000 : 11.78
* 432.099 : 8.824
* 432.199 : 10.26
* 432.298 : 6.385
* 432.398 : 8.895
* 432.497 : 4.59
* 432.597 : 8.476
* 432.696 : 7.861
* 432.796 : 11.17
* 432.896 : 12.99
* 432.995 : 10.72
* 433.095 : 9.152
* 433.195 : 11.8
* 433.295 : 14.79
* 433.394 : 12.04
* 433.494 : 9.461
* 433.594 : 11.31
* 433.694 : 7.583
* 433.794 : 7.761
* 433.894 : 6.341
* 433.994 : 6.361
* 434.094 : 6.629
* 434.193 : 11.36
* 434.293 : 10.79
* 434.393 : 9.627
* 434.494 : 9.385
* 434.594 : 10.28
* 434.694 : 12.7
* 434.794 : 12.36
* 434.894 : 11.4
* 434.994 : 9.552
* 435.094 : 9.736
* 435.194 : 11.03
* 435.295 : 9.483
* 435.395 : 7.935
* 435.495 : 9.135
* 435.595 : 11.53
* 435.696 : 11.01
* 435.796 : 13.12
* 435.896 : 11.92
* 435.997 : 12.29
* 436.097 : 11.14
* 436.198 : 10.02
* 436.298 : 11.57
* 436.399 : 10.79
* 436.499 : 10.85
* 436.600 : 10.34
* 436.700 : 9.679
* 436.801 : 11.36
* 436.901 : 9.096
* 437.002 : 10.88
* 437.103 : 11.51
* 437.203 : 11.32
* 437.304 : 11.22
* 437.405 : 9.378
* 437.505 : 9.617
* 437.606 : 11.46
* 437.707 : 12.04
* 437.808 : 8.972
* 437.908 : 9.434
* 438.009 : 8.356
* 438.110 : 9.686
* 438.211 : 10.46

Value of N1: 432.497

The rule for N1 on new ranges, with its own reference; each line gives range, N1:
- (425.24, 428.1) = 427.055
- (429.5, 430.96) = 430.015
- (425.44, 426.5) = 426.072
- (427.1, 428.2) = 427.448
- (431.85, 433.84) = 432.497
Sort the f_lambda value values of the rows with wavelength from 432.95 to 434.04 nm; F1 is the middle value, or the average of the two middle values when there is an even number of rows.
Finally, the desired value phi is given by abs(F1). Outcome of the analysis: 9.5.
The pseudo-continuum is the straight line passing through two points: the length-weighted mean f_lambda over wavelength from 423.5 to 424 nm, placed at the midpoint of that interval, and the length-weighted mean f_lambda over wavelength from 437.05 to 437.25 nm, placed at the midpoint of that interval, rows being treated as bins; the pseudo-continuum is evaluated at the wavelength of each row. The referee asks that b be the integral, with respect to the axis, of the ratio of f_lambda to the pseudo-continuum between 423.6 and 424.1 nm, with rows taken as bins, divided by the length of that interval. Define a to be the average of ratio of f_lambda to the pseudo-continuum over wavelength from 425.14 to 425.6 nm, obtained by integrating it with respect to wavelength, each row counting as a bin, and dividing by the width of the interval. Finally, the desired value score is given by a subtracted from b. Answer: 0.04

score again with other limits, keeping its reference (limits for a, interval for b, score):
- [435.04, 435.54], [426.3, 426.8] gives 0.23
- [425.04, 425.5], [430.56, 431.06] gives -0.30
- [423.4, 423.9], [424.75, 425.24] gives -0.18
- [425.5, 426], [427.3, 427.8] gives -0.14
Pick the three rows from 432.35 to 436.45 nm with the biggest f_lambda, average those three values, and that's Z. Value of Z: 13.6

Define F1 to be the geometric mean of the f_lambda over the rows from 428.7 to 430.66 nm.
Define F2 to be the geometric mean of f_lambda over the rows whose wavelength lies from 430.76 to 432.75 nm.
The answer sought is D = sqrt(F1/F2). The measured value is 0.95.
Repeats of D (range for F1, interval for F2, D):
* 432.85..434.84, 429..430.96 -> 1.18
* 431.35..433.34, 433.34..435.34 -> 1.02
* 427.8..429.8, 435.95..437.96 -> 0.96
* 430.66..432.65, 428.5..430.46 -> 1.01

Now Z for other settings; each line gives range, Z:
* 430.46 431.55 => 10.0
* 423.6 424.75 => 12.5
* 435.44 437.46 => 12.4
